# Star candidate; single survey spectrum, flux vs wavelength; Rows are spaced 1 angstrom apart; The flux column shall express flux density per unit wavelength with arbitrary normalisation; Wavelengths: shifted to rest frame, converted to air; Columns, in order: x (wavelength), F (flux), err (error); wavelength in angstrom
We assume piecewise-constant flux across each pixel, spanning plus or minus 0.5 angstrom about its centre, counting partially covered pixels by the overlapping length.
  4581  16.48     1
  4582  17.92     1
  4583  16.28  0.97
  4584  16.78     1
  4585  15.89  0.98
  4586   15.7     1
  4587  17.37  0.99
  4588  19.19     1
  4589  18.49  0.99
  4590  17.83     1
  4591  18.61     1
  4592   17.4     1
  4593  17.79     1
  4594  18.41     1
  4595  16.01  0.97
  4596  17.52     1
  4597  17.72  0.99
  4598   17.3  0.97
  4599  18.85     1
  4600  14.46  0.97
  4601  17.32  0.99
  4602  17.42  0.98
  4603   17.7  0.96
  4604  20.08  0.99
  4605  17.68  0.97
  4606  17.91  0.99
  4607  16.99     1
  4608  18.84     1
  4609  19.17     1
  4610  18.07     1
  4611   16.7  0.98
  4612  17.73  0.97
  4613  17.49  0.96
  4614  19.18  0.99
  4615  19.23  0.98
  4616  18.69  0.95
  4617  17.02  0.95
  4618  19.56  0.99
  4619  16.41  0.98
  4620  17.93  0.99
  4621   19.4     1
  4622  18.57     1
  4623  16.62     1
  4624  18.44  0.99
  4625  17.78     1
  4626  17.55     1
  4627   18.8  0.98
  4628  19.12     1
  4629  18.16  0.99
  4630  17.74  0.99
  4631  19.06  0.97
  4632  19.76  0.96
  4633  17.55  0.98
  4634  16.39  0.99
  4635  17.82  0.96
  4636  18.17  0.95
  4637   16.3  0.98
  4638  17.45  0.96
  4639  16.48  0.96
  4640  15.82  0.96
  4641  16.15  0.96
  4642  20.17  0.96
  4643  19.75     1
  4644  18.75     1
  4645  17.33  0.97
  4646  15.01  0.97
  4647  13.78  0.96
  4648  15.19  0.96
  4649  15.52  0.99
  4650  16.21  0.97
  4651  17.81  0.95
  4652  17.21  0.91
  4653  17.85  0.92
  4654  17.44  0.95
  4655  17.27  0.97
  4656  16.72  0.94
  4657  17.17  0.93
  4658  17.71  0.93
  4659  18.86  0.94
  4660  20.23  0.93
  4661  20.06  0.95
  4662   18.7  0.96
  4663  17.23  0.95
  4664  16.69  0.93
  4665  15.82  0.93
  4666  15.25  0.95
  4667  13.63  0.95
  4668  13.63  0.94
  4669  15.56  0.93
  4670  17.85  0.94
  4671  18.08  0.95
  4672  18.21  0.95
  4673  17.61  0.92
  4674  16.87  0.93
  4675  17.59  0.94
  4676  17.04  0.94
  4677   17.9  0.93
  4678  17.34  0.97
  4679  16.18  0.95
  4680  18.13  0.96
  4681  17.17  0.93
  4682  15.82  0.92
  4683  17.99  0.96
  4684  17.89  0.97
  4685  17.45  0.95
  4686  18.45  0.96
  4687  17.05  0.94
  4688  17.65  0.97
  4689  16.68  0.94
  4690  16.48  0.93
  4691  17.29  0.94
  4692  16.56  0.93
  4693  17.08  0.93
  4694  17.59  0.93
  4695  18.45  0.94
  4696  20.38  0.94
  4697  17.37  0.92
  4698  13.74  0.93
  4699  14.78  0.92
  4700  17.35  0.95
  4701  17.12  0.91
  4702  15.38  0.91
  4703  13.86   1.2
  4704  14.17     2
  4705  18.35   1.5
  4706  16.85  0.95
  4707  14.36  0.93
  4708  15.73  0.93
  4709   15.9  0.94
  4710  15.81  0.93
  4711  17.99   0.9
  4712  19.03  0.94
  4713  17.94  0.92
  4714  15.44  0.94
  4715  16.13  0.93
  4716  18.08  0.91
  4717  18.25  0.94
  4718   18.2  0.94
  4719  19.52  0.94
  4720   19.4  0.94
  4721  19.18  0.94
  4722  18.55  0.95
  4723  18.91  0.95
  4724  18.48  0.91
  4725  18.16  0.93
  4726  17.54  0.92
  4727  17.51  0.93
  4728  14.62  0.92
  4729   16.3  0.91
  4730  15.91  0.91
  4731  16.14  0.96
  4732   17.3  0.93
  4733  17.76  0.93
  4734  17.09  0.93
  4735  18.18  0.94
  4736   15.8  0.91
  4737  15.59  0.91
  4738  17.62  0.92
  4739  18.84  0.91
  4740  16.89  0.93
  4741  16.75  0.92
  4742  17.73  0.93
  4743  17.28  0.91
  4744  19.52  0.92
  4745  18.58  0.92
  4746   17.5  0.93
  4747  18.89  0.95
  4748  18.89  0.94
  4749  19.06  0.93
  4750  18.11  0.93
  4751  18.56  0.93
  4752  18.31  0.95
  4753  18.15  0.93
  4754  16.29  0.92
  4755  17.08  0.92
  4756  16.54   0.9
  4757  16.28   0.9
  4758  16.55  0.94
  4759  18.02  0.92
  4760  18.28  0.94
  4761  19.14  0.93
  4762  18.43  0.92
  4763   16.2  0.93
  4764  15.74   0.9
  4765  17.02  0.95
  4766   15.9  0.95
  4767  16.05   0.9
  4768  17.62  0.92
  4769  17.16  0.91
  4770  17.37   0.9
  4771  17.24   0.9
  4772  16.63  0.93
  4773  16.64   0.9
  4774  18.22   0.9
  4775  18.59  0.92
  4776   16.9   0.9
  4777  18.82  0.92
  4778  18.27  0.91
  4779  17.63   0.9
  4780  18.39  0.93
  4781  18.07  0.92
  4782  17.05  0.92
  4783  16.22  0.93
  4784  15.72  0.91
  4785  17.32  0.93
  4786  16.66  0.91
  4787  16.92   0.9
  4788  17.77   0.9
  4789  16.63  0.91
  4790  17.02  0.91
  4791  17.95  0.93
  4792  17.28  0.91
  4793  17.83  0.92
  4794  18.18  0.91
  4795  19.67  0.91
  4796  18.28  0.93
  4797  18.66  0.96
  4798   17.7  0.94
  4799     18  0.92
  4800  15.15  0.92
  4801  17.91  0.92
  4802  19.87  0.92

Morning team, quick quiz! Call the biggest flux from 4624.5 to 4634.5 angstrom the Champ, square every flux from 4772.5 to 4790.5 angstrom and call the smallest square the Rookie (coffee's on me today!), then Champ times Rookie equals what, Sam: 4883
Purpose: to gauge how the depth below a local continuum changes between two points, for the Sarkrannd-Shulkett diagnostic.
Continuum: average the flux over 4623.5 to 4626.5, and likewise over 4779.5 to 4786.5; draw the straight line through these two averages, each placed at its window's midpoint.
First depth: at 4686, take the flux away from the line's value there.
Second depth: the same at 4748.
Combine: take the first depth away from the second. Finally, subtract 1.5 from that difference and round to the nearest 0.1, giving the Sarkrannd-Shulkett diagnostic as -2.3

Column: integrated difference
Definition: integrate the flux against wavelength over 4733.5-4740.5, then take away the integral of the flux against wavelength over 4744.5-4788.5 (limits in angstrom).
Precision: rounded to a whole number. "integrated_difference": -649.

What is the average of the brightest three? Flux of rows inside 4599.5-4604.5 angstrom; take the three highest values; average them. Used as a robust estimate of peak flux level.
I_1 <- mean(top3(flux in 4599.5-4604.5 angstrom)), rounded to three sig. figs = 18.4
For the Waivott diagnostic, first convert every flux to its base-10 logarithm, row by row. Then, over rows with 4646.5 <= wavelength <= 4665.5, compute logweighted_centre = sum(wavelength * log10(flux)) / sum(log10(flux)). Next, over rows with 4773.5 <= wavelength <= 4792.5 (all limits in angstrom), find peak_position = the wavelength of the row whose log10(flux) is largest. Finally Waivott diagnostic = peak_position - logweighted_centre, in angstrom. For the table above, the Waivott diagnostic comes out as 120.9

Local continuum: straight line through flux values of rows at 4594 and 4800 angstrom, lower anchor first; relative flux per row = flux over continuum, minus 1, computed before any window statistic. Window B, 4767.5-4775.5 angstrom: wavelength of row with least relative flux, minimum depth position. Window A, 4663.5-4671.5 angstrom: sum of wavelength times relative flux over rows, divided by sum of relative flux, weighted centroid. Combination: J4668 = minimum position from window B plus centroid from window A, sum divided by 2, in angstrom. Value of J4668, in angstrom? 4719.3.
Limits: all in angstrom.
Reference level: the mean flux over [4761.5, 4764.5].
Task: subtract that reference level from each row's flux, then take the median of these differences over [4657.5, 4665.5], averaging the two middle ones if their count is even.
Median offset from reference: 1.4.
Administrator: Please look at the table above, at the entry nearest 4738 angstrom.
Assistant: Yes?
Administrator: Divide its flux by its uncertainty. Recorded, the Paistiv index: 19.2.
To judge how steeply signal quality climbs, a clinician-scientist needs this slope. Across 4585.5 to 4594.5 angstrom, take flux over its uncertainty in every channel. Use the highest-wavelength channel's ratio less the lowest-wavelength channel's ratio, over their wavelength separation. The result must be 0.34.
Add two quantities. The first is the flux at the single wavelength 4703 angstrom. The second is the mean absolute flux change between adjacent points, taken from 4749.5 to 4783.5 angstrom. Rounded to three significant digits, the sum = 14.6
